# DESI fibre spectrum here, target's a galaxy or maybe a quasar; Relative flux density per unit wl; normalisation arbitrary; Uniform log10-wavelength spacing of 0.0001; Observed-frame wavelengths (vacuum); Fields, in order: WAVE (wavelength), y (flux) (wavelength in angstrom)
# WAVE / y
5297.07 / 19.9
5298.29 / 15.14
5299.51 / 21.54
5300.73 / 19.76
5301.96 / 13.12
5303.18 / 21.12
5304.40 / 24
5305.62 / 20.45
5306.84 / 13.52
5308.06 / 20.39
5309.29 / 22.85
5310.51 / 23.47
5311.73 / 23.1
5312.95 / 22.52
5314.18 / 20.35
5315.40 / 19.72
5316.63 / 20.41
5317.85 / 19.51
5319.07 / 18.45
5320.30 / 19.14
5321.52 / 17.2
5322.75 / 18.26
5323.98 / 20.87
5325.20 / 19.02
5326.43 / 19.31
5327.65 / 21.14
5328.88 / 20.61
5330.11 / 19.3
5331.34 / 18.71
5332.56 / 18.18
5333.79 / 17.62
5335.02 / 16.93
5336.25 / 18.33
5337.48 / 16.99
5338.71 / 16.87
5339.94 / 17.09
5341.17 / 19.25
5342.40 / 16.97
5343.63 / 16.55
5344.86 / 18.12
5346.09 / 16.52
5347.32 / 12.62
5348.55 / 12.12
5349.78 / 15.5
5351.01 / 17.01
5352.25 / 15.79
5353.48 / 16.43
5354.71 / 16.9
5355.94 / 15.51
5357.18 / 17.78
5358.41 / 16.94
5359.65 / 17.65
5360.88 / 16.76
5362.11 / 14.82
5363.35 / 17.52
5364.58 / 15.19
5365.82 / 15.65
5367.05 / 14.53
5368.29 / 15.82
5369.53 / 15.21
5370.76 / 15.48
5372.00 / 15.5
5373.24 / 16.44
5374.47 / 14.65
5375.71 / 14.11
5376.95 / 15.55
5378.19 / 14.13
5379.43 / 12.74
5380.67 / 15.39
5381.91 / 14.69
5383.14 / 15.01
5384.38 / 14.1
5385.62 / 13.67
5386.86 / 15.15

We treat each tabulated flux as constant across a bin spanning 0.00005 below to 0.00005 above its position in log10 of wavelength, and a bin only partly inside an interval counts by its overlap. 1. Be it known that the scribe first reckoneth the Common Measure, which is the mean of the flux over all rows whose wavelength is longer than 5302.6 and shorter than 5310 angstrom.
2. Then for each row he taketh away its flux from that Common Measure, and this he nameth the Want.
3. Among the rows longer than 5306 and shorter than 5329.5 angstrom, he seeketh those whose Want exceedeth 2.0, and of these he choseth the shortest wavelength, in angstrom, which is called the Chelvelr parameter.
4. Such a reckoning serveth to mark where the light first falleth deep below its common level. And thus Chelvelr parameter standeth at 5306.84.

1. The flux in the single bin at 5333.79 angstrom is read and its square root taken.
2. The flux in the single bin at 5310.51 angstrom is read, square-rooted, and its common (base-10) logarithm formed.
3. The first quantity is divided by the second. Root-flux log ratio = 6.13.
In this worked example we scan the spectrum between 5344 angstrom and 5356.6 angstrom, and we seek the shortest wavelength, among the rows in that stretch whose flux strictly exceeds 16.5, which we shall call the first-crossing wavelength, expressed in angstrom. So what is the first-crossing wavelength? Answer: 5344.86 angstrom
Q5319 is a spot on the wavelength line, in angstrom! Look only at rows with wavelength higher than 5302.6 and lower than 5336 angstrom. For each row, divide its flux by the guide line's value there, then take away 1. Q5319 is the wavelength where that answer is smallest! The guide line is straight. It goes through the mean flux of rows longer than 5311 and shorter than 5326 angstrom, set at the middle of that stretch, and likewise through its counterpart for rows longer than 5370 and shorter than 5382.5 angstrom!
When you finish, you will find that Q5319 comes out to 5306.84 angstrom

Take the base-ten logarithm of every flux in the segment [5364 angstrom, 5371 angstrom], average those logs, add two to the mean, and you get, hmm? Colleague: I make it 3.185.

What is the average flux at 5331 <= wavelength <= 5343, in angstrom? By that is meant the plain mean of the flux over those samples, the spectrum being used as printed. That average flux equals 17.7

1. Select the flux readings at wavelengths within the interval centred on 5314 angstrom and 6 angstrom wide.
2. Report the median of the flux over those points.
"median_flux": 20.4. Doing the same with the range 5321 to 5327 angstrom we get 19.0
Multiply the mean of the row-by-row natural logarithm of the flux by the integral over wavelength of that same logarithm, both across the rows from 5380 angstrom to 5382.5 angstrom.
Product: 18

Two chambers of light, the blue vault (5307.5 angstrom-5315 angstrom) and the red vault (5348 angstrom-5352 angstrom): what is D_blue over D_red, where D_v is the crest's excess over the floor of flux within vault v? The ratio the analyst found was 0.64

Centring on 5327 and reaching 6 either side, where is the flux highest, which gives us 5327.65 angstrom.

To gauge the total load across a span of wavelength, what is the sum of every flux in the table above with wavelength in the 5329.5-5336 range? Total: 91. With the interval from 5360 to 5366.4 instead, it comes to 80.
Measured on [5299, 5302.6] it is 54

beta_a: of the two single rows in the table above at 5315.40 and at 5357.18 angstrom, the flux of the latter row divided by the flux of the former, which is 0.90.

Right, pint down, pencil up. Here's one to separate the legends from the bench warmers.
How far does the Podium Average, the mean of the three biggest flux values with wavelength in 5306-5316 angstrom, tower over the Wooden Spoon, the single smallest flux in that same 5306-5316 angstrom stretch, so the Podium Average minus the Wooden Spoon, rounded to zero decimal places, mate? 10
